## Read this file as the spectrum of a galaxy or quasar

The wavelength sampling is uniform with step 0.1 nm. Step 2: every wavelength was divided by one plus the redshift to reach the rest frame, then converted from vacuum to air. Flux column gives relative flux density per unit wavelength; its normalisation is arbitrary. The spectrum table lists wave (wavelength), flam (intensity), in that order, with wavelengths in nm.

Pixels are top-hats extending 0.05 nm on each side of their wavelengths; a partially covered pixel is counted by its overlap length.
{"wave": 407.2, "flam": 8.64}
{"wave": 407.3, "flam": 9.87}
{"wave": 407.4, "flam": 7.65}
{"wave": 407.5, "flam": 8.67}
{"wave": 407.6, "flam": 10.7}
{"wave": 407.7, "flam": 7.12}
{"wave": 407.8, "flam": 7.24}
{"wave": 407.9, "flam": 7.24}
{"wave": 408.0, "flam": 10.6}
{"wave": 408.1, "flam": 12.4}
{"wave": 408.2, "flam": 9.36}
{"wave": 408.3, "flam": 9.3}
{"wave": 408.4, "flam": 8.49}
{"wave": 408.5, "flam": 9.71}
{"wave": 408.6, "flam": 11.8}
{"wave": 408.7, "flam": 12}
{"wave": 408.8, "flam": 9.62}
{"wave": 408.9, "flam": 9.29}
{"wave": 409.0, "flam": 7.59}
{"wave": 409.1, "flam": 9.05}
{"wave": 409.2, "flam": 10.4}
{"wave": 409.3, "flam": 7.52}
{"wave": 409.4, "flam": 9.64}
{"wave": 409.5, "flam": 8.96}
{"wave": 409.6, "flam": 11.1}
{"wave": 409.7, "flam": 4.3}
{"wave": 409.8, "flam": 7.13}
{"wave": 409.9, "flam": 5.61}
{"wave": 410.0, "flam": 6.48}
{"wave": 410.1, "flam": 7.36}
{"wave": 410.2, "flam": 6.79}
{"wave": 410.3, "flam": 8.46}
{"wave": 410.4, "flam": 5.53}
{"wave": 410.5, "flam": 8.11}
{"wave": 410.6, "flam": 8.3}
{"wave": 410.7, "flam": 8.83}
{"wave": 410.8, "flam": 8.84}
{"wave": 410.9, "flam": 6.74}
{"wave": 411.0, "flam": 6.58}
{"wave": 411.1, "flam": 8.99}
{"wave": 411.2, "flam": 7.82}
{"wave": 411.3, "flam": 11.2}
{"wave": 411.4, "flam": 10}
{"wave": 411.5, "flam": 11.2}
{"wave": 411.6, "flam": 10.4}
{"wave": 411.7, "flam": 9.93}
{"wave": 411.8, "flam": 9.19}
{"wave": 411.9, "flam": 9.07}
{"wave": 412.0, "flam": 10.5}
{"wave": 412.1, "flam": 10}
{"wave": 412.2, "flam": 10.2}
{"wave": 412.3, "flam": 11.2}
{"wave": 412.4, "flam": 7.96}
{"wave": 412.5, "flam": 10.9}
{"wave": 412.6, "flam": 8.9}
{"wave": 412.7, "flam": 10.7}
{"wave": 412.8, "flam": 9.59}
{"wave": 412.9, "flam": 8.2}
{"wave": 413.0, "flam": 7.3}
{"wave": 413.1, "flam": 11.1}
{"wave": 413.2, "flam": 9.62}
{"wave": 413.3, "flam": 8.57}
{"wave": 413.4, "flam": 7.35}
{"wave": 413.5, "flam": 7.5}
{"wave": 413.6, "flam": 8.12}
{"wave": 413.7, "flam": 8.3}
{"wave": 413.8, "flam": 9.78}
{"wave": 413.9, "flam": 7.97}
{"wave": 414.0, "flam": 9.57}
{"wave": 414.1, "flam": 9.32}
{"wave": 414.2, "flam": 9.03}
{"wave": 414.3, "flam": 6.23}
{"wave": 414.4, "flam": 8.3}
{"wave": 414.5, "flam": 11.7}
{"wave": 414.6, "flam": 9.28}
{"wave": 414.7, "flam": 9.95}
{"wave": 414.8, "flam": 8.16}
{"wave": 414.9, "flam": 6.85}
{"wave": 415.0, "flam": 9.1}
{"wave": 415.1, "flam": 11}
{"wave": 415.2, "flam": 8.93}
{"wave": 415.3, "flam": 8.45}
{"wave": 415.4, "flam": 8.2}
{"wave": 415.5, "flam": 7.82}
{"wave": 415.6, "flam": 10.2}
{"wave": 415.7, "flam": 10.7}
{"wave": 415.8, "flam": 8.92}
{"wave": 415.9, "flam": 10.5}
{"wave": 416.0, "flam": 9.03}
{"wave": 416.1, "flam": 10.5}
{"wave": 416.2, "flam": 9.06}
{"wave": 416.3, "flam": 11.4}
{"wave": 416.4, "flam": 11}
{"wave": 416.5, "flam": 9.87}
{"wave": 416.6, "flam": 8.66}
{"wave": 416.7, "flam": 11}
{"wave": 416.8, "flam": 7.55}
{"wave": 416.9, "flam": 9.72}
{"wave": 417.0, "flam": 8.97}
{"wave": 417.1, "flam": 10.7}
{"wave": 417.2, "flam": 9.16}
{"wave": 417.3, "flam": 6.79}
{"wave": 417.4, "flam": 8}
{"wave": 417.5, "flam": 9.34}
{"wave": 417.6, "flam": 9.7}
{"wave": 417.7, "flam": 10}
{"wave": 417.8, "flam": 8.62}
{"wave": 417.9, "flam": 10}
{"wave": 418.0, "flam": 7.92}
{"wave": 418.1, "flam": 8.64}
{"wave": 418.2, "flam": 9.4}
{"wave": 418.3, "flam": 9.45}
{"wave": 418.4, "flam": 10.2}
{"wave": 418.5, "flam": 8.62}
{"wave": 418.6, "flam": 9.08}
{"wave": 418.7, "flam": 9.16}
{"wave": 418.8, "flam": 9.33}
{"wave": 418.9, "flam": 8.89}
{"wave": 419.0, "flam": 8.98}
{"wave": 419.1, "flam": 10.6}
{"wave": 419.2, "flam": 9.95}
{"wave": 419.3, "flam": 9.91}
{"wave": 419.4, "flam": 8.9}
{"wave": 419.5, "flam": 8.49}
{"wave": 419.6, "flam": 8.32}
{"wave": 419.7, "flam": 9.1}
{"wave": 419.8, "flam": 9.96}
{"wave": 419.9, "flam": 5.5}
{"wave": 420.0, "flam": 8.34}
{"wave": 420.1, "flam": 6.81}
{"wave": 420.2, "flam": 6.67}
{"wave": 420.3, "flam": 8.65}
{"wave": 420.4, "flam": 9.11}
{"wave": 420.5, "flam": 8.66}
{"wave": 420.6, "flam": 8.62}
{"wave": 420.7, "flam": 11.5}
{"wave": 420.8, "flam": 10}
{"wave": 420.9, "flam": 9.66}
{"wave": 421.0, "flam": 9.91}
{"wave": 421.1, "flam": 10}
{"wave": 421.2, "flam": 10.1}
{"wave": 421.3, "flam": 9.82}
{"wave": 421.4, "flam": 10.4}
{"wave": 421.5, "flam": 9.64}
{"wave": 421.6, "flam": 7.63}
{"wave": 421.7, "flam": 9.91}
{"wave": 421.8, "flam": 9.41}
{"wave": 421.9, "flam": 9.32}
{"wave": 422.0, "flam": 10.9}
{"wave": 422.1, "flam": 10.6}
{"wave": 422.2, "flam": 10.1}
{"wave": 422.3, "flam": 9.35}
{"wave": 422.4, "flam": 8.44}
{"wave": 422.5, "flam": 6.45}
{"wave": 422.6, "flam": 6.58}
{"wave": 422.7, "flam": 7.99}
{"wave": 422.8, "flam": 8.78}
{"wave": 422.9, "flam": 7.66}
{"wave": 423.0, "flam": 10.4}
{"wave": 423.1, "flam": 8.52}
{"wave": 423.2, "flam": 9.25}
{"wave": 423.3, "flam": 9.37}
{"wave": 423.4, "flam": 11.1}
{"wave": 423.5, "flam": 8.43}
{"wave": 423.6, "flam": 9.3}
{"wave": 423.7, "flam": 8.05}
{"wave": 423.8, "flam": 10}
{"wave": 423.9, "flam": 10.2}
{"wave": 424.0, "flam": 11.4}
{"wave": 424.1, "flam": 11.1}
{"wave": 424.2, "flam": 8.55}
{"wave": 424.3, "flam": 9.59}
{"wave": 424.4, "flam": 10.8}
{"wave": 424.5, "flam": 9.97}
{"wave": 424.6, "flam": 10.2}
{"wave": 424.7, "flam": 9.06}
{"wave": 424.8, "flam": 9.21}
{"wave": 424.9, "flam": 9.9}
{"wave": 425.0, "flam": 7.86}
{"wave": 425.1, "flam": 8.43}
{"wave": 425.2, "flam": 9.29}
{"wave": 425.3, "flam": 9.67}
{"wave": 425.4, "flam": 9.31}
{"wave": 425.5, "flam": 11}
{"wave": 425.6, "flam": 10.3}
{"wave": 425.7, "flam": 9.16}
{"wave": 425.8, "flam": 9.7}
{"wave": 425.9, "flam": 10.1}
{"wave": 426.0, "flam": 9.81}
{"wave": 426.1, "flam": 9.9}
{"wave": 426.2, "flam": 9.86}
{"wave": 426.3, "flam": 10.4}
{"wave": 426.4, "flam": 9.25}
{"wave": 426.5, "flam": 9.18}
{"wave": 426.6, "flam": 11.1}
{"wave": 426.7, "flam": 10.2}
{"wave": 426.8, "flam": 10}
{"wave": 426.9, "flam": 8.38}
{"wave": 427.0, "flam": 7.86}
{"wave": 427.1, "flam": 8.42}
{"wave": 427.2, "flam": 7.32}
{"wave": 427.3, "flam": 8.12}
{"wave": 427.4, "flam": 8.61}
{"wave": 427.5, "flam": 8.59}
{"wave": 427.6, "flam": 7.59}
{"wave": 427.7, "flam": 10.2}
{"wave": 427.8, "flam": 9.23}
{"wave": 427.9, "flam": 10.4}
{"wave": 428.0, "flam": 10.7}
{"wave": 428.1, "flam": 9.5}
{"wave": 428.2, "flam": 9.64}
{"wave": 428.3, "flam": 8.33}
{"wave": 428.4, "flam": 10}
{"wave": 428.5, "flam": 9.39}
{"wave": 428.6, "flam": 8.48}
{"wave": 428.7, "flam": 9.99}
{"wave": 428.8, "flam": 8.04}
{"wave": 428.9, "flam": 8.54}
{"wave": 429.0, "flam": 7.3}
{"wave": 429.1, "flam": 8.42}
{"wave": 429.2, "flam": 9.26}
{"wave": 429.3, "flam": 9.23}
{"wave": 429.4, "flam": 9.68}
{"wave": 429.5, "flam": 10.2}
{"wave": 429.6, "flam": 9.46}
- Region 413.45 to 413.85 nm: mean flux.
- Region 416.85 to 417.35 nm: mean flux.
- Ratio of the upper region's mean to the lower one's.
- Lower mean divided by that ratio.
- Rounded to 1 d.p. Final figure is 7.8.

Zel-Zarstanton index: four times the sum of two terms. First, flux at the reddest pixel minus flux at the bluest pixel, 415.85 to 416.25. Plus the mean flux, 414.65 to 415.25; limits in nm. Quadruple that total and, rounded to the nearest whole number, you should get 30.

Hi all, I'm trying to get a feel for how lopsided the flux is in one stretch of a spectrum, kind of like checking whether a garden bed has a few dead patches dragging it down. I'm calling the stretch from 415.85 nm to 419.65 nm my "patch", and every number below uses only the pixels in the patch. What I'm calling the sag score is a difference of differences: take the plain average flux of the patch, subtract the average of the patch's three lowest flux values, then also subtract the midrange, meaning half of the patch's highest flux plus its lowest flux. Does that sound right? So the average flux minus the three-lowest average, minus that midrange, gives -7.2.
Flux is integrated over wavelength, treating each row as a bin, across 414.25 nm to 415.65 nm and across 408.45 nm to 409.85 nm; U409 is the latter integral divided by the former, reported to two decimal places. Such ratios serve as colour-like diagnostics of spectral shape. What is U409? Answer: 1.03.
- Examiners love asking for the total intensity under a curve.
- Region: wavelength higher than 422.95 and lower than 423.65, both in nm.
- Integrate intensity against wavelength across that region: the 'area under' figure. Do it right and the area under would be 6.64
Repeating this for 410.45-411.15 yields 5.64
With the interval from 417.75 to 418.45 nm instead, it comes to 6.42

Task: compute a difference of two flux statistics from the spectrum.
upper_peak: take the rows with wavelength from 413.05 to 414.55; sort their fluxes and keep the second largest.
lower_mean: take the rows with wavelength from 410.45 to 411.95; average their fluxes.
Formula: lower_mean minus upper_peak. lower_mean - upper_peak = -2.09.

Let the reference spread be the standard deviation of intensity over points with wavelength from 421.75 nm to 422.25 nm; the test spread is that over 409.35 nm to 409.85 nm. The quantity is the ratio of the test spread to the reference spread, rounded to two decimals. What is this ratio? 3.73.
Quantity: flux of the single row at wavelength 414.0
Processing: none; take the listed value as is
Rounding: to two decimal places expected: 9.57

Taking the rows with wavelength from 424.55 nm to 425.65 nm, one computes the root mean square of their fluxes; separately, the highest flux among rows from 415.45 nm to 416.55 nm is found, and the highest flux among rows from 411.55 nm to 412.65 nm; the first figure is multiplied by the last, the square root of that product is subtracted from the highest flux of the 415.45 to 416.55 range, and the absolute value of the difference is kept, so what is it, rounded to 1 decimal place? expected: 1.1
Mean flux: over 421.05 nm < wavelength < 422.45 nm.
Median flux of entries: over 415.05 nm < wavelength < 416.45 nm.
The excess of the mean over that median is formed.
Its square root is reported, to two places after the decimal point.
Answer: 0.24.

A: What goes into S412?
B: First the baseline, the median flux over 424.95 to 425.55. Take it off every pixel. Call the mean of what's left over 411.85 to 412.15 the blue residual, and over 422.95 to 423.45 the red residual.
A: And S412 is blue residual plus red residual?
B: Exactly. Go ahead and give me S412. 1.0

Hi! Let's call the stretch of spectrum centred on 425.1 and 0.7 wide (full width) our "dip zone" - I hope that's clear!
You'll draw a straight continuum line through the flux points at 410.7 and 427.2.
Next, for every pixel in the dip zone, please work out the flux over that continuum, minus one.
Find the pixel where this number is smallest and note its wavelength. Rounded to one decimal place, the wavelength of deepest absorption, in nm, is 425.0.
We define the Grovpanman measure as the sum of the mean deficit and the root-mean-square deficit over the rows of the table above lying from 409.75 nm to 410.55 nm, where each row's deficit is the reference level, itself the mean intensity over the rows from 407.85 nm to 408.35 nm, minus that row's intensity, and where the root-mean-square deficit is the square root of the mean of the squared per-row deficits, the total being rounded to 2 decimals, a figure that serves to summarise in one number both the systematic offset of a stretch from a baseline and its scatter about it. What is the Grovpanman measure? 5.86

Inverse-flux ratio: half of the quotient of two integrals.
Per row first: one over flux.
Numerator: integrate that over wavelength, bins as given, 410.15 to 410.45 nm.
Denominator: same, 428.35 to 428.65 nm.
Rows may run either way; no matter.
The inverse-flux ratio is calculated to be 0.69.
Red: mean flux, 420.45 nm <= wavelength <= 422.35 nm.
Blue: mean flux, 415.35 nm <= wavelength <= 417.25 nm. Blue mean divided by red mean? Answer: 0.99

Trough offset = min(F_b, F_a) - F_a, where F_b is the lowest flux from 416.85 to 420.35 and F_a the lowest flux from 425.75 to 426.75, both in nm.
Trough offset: -3.7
